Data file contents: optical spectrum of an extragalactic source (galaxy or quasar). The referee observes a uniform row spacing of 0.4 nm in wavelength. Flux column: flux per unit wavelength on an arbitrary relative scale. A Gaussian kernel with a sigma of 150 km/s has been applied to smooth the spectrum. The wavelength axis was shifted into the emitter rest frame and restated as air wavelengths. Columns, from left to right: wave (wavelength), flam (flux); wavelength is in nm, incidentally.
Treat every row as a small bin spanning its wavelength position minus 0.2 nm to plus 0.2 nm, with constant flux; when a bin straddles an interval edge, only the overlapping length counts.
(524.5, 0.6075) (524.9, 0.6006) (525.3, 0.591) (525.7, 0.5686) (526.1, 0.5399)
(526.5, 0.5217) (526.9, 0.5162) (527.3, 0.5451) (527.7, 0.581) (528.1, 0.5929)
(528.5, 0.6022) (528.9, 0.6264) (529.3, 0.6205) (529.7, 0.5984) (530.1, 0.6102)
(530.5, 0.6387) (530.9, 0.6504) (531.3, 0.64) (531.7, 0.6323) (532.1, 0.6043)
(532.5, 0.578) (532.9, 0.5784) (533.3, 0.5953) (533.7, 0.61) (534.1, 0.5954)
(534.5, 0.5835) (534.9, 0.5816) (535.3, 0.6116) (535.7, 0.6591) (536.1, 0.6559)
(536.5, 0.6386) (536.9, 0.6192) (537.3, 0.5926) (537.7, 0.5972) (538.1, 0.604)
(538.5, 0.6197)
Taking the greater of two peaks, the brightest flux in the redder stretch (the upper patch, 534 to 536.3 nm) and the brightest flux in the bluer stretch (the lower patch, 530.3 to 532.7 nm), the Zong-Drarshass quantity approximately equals 0.659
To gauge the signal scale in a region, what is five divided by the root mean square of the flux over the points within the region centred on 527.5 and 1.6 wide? 8.9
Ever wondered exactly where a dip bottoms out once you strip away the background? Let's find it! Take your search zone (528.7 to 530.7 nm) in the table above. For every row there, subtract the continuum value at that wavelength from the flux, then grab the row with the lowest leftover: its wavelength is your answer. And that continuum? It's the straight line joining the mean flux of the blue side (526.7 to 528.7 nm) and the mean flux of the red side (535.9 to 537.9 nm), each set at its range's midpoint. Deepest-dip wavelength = 529.7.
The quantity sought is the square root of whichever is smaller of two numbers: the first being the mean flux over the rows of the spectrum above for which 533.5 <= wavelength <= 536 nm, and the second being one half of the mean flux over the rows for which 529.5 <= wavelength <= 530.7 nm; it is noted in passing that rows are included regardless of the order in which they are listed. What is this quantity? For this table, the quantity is 0.555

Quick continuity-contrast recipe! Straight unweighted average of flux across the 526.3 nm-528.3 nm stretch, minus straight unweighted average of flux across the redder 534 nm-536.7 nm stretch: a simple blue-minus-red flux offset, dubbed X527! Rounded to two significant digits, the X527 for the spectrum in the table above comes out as -0.067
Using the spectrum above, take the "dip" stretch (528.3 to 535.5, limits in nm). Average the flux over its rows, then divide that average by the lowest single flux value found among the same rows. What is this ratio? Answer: 1.05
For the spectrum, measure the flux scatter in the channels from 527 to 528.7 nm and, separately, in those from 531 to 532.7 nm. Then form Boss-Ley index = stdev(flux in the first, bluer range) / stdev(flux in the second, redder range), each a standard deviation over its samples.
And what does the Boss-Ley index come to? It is 0.88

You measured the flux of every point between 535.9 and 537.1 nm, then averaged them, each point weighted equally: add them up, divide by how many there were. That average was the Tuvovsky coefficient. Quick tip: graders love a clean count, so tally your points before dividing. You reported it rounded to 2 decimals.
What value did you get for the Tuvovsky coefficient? 0.64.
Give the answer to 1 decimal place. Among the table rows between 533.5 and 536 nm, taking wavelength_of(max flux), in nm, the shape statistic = 535.7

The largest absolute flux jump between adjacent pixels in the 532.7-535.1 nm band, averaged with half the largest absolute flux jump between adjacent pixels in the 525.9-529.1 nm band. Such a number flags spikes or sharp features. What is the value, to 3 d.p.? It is 0.017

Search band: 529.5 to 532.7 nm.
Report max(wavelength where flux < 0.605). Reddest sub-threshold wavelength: 532.5 nm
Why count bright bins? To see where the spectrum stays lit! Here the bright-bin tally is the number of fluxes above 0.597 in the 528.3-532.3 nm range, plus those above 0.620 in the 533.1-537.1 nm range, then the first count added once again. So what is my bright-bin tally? 23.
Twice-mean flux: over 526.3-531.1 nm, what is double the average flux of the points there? 1.18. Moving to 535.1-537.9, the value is 1.25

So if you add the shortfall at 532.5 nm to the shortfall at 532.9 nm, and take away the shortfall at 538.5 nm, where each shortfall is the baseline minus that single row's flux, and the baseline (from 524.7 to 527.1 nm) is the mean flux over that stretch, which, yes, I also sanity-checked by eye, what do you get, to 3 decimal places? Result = 0.020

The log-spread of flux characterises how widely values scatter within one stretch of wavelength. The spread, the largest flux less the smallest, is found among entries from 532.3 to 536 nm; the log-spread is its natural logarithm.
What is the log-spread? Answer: -2.51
